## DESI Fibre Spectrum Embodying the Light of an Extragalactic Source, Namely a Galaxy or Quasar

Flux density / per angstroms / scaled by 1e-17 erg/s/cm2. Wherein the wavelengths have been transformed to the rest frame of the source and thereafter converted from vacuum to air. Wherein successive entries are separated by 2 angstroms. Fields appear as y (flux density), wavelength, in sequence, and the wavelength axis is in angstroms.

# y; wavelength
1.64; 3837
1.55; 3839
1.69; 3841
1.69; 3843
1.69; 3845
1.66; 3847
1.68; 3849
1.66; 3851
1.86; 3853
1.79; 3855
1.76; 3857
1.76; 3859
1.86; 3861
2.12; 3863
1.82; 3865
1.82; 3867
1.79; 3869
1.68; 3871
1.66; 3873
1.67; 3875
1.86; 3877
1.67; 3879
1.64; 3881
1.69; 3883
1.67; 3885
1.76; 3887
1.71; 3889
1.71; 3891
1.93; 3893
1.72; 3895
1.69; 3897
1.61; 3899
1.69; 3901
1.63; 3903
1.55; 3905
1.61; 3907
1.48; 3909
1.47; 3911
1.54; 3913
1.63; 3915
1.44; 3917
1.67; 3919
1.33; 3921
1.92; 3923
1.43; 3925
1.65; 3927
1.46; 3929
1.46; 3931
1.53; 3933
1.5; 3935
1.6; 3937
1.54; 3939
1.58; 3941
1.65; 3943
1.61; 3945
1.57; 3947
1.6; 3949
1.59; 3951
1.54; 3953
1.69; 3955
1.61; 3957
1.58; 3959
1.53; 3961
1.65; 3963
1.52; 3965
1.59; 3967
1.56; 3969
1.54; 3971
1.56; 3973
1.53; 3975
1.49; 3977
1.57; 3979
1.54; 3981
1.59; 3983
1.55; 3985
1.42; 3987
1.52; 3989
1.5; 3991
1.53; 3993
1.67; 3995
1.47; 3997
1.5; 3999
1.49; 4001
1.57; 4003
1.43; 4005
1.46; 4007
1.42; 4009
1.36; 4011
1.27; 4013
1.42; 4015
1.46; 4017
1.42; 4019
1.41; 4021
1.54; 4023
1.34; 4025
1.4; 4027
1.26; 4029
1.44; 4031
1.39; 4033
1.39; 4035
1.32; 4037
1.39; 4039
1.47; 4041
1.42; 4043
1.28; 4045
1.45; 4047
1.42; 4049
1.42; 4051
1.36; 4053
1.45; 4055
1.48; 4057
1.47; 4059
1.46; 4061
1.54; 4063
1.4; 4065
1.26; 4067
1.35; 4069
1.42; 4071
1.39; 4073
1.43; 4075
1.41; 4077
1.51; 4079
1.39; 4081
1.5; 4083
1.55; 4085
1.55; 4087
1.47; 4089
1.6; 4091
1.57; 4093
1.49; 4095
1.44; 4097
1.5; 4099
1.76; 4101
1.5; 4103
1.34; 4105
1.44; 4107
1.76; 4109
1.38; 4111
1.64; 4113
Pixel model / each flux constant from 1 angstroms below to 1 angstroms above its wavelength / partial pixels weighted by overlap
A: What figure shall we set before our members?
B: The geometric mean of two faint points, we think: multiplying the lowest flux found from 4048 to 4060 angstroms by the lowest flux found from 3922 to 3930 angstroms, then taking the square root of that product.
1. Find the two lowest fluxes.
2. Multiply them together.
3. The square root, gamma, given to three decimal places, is 1.395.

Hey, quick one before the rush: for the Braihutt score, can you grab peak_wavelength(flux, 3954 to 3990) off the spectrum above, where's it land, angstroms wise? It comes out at 3955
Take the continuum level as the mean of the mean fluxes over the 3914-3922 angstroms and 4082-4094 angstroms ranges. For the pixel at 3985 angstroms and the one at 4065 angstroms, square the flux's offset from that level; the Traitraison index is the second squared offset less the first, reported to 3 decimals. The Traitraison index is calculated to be 0.016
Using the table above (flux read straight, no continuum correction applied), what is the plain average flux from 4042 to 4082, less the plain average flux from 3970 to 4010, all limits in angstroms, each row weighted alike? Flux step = -0.102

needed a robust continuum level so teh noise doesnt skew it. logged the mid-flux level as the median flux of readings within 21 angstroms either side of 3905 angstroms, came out 1.63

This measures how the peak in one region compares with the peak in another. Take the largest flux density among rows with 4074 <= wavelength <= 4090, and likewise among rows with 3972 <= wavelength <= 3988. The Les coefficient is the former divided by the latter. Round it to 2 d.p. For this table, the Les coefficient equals 0.97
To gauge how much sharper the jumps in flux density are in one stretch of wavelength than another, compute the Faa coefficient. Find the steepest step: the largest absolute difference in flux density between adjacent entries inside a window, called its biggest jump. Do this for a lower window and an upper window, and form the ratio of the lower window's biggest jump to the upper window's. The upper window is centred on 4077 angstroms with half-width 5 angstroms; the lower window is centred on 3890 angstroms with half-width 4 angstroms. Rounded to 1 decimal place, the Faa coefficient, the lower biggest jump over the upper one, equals 1.8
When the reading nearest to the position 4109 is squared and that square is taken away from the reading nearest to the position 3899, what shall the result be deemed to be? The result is -1.5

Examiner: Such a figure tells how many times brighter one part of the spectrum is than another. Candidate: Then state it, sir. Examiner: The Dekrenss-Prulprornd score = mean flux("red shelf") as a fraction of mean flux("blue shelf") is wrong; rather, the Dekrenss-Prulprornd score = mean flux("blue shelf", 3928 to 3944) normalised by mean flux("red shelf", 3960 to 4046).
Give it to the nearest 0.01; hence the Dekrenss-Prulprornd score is 1.05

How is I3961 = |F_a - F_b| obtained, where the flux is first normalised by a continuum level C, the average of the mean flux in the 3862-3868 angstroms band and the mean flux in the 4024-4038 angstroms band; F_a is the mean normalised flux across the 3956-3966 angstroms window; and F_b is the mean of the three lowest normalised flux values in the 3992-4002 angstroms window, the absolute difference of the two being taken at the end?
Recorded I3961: 0.056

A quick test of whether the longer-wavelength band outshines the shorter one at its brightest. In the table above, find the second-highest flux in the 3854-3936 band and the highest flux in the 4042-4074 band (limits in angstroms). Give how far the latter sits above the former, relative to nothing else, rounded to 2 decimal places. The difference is -0.39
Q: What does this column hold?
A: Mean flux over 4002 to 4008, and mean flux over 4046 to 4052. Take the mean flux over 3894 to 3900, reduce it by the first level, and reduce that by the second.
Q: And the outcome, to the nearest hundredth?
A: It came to -1.24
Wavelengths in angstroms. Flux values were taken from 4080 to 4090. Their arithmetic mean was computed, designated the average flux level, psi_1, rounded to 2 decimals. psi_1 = 1.49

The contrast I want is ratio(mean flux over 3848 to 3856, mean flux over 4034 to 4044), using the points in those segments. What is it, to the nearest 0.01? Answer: 1.25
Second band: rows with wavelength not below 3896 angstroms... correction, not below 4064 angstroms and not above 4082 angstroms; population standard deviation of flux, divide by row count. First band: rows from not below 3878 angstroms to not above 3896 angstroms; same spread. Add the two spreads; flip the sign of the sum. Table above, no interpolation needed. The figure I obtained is -0.14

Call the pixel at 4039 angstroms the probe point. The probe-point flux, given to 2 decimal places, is 1.39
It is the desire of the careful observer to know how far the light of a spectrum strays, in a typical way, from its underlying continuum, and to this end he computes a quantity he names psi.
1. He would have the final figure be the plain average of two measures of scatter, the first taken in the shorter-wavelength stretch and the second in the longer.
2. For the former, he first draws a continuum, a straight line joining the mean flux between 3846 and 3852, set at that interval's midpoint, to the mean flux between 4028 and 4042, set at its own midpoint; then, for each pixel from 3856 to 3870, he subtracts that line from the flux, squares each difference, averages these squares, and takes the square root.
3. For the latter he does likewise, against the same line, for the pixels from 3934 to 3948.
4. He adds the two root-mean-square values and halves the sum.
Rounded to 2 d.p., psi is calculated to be 0.15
